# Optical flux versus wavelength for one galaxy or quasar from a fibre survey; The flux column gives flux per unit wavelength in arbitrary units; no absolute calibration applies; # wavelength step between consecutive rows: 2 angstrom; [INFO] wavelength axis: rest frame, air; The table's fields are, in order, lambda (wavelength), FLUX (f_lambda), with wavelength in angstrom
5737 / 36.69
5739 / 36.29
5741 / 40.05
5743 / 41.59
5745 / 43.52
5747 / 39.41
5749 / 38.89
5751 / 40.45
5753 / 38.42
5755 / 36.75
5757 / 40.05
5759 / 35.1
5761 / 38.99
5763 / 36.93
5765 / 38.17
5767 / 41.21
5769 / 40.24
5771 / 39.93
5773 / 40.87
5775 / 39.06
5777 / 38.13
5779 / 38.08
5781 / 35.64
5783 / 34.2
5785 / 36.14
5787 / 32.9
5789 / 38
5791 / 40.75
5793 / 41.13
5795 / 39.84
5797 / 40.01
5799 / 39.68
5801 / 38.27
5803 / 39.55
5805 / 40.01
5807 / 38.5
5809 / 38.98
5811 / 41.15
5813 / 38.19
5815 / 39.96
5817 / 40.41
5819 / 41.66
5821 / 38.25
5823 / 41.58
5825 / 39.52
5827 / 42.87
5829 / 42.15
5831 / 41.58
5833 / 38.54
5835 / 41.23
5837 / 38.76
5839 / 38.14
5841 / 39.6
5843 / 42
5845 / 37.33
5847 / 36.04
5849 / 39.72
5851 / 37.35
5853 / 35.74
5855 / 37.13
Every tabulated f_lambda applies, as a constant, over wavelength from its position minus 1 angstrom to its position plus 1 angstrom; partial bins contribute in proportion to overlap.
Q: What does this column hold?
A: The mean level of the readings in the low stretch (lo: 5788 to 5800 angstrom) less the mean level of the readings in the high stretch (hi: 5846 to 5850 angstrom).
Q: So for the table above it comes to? 2.0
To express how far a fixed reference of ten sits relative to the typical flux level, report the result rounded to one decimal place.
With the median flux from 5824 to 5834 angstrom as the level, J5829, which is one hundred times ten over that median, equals 24.1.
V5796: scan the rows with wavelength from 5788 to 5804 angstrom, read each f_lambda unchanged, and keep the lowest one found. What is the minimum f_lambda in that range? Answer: 38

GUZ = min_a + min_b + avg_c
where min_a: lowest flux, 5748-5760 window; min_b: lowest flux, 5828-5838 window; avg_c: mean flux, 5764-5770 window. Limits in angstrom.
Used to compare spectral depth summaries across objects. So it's 114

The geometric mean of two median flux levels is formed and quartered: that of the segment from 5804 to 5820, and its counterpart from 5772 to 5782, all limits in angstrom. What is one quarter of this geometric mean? 9.76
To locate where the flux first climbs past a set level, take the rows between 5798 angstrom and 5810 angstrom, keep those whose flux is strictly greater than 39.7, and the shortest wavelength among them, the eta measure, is 5805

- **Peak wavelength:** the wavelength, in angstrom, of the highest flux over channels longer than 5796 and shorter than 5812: 5811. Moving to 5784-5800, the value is 5793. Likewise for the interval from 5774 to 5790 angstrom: 5775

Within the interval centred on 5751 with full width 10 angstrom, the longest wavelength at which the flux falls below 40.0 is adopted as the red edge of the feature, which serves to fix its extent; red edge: 5755 angstrom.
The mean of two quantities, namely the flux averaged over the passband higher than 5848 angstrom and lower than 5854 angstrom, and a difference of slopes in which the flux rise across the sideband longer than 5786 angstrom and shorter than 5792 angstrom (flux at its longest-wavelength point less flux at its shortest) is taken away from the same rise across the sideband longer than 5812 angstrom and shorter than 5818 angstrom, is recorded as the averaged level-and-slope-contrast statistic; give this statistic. 16.0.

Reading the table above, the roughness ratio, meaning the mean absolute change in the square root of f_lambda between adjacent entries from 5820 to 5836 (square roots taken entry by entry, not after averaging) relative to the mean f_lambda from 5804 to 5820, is 0.0044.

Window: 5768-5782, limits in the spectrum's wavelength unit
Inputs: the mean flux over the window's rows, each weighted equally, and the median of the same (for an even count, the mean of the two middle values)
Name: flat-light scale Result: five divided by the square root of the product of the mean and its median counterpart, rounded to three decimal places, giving 0.128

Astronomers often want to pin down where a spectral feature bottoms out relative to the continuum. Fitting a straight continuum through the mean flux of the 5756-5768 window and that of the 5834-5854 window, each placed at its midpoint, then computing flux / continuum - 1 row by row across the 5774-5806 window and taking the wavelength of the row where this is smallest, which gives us 5787 angstrom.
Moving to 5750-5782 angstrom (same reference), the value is 5759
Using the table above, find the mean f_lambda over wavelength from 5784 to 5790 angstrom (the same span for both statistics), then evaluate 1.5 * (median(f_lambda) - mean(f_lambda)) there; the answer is 0.69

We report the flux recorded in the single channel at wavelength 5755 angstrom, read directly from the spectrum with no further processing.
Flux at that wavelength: 36.75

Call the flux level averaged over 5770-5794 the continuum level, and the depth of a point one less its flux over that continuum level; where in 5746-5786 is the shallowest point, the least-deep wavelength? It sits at 5767 angstrom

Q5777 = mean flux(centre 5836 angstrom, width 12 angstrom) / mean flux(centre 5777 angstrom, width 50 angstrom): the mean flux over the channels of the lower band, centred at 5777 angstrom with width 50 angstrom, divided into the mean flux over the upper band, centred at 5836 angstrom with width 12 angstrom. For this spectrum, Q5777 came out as 1.034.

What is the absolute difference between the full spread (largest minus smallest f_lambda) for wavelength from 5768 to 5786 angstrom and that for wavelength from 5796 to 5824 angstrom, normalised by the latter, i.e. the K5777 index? 0.92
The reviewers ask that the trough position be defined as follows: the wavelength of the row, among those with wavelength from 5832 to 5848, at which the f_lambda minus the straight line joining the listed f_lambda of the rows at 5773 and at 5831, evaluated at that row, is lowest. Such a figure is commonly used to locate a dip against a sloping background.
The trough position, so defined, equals 5847 angstrom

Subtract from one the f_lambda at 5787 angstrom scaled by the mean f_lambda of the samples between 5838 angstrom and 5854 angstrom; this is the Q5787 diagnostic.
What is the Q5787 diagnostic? 0.14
